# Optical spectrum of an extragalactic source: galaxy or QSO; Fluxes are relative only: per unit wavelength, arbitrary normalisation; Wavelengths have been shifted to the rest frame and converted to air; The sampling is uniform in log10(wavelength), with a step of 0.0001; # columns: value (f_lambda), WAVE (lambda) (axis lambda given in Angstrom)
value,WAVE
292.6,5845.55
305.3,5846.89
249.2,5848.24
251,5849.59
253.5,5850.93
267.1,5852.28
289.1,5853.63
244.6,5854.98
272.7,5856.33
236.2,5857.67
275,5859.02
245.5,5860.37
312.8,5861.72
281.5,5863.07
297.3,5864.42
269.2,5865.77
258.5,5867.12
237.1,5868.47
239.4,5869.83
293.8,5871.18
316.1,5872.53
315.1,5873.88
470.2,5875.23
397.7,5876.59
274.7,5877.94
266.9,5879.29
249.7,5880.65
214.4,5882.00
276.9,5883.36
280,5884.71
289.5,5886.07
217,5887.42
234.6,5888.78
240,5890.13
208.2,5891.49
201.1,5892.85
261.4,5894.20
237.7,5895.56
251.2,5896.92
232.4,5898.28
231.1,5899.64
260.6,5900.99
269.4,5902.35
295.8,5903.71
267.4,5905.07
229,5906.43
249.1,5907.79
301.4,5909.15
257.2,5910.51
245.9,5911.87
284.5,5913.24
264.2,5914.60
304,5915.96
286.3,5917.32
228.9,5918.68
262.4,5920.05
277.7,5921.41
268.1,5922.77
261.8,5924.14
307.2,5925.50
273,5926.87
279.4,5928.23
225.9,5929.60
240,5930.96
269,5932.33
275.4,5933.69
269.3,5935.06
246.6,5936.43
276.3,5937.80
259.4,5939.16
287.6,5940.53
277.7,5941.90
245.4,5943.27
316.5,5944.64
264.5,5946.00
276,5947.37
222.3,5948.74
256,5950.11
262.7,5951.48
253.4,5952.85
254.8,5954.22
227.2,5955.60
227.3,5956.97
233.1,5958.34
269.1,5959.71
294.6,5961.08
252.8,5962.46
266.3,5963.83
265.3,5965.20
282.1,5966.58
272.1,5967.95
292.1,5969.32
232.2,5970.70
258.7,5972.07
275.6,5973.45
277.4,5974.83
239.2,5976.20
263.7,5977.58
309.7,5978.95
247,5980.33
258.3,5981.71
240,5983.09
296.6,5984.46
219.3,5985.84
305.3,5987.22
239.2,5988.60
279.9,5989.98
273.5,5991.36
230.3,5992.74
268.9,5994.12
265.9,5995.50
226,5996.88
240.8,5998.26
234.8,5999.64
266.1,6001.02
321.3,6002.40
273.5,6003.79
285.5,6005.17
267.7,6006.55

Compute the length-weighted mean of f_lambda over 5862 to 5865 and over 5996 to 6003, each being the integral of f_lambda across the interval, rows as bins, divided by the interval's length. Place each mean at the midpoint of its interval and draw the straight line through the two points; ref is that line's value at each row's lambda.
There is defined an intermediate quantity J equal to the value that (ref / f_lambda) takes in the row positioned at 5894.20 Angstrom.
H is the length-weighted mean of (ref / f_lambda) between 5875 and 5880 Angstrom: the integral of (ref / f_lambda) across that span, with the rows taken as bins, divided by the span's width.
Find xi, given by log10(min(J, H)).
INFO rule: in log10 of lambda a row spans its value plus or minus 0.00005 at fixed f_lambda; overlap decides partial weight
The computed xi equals -0.05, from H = 0.89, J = 1.09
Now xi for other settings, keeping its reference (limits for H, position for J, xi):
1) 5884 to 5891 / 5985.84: 0.06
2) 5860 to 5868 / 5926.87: 0.00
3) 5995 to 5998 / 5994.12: -0.02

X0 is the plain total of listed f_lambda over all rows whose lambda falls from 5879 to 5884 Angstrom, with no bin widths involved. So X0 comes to 1008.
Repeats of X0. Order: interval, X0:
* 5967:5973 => 1055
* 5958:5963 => 1050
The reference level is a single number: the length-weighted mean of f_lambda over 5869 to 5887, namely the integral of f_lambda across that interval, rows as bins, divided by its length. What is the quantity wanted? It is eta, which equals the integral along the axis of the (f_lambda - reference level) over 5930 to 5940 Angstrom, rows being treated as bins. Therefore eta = -354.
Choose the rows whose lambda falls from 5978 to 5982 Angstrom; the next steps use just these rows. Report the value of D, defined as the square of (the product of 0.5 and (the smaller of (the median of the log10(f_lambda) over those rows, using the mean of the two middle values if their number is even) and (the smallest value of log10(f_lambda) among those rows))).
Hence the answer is 1.43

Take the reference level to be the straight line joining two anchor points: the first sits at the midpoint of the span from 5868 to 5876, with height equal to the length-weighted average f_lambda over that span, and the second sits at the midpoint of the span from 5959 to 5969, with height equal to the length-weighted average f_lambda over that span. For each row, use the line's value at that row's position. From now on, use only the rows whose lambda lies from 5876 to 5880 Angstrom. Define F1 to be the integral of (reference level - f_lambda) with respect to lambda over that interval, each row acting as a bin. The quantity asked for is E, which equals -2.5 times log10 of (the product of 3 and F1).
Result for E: -2.7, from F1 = 4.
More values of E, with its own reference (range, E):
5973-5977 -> -4.2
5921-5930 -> -6.7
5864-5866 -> -5.7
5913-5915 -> -5.3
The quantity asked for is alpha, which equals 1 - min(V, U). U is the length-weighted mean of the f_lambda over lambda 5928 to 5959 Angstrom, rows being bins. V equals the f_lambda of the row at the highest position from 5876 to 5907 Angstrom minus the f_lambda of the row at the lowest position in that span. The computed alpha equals 170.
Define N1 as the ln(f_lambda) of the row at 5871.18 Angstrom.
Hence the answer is 5.68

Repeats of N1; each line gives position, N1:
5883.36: 5.62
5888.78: 5.46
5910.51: 5.55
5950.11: 5.55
